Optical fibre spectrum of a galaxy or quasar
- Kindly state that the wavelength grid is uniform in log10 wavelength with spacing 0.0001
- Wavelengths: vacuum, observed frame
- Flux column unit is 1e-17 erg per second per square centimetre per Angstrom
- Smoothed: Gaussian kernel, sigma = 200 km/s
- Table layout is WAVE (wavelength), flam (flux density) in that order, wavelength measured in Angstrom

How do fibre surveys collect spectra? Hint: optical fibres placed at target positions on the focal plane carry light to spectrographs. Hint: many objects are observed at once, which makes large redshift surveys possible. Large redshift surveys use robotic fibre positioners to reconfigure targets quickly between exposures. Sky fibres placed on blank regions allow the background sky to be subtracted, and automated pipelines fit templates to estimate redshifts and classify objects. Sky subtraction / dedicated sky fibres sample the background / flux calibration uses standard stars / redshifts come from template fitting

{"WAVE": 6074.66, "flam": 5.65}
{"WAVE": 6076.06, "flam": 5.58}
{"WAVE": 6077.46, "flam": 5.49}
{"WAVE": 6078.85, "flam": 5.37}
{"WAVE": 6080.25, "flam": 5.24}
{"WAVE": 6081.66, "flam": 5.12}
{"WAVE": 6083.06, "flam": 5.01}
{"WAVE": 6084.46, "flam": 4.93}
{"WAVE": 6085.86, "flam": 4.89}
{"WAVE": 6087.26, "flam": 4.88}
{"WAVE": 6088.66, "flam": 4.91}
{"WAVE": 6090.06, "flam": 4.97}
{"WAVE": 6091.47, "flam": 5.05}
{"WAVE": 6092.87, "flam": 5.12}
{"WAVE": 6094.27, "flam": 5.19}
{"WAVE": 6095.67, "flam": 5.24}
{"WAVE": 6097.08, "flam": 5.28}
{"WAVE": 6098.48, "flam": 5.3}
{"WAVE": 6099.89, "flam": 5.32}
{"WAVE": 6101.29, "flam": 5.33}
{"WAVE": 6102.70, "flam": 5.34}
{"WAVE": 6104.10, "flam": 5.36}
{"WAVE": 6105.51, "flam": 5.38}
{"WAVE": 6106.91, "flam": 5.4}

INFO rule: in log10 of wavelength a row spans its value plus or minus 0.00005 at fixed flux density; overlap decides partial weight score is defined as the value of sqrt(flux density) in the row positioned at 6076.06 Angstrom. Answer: 2.36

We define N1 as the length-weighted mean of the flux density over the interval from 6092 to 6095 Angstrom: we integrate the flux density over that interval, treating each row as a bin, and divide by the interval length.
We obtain 5.17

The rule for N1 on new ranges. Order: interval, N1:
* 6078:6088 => 5.07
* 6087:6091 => 4.93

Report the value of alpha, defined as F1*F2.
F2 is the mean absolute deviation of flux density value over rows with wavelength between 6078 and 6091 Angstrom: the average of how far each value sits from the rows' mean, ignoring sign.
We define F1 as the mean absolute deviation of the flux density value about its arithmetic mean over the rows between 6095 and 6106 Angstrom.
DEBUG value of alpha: 0.005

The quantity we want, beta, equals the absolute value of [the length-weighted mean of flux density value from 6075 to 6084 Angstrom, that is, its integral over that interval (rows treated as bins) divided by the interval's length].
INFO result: 5.3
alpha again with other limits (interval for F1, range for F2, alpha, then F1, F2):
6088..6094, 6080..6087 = 0.008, 0.07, 0.11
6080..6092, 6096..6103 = 0.002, 0.09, 0.02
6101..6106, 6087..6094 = 0.001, 0.02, 0.08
